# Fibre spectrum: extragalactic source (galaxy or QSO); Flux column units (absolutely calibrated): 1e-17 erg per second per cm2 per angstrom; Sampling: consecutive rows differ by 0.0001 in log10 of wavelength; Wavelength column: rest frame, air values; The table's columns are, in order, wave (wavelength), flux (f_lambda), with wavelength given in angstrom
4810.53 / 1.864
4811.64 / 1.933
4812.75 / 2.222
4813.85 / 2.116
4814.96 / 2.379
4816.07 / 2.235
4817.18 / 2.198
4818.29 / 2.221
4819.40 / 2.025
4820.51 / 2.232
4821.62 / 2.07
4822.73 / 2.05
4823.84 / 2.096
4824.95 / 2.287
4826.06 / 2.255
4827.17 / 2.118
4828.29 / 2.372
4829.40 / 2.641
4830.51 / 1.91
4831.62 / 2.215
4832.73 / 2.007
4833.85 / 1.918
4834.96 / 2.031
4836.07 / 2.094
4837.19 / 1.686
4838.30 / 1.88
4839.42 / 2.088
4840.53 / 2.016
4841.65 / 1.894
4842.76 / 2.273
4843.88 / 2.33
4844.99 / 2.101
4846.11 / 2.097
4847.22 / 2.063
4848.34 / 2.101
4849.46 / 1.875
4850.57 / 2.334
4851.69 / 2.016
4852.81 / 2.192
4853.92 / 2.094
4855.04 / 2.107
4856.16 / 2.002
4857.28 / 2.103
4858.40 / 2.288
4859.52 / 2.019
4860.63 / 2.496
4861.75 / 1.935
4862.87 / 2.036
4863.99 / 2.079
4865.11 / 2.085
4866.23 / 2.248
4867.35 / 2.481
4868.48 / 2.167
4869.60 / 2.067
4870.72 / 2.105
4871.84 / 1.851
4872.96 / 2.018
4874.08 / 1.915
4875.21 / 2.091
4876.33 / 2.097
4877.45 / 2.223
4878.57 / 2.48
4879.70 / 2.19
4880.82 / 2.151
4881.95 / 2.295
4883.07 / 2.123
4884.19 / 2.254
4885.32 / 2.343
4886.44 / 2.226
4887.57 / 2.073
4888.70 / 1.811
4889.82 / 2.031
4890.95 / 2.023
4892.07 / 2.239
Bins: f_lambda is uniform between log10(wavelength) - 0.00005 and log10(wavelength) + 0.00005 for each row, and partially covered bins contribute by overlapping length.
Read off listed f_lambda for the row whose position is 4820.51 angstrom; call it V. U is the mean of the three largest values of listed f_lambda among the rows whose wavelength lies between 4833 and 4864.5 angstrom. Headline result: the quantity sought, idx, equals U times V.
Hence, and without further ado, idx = 5.3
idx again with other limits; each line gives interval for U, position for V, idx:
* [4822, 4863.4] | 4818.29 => 5.6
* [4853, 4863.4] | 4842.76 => 5.2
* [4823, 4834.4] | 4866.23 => 5.5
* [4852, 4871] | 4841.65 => 4.6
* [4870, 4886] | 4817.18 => 5.2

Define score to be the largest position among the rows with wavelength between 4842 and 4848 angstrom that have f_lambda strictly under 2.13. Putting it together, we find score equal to 4847.22 angstrom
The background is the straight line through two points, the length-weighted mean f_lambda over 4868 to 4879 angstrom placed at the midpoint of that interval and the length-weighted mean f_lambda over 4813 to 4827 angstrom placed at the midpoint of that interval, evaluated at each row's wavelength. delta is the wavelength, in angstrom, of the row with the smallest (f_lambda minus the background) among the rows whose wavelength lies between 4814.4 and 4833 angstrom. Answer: 4830.51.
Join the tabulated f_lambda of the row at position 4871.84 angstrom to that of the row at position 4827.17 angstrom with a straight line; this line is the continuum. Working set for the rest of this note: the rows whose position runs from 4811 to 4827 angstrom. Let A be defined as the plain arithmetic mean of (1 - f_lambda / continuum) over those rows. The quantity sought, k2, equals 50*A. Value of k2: 0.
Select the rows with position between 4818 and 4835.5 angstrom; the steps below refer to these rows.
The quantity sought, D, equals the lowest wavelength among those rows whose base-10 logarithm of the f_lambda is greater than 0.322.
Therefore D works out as 4818.29 angstrom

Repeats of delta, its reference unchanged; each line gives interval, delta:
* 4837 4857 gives 4837.19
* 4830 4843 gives 4837.19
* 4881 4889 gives 4888.70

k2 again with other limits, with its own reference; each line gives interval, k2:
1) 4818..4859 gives -1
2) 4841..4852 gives -3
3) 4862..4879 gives -7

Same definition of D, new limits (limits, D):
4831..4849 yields 4831.62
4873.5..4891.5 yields 4877.45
